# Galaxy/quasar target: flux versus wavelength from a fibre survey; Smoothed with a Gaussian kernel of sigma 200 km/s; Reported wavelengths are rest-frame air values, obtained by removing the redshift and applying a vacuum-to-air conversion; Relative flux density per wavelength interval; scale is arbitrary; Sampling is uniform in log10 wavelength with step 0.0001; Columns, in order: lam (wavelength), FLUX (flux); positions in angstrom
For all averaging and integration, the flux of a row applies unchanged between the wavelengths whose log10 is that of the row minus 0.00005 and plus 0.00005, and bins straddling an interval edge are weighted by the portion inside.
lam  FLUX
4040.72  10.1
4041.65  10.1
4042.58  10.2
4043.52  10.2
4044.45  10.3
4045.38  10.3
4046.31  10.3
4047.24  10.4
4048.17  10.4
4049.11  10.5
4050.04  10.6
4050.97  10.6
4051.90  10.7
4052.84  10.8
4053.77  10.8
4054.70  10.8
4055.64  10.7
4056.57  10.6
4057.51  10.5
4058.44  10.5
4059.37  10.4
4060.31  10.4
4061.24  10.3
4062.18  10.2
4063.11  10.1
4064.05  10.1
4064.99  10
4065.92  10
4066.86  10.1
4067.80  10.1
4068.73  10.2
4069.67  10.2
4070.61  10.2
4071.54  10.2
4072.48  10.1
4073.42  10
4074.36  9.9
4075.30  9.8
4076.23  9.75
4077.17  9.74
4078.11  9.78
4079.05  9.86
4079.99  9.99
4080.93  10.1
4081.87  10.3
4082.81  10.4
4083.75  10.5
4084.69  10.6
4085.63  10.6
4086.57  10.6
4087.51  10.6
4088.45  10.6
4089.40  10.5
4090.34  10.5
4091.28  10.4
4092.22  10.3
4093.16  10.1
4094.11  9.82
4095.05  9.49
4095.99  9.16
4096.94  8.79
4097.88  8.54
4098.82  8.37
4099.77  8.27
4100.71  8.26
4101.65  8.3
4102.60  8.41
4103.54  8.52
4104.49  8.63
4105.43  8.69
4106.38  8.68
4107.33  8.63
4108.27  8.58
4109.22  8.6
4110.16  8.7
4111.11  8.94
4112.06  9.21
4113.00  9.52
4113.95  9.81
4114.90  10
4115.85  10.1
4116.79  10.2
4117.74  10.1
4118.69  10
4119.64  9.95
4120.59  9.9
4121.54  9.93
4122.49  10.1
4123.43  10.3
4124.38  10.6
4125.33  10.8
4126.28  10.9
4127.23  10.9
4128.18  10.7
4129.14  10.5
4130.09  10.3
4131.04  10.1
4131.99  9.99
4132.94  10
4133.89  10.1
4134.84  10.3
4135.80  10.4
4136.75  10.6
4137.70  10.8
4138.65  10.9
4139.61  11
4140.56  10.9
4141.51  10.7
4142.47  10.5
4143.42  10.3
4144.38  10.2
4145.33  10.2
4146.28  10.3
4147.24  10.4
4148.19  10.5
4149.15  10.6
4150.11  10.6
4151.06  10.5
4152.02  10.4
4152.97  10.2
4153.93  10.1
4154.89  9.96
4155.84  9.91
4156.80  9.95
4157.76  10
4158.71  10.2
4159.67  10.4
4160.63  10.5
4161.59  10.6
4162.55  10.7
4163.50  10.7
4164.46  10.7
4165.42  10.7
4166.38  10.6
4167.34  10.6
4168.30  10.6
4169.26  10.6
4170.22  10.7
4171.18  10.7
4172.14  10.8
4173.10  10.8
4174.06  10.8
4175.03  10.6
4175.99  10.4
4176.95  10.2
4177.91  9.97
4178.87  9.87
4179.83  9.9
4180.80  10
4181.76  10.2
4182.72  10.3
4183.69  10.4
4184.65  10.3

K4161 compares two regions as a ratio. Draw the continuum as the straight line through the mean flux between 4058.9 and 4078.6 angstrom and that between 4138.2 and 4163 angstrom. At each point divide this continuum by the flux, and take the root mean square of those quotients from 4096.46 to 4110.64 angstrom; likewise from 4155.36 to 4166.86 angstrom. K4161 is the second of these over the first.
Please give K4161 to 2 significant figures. 0.84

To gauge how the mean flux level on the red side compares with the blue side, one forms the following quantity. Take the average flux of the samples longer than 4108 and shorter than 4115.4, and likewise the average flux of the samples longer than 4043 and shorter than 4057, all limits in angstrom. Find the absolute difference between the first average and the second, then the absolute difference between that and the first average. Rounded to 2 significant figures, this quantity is 7.8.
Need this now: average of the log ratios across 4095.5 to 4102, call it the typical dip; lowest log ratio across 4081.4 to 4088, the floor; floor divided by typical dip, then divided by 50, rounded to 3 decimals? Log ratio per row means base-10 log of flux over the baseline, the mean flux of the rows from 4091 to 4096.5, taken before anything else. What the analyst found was -0.006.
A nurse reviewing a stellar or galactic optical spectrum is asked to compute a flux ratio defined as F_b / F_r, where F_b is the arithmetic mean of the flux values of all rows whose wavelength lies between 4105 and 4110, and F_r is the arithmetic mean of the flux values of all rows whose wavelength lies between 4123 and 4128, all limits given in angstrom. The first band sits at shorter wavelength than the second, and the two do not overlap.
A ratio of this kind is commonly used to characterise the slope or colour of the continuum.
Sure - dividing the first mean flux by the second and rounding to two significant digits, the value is 0.81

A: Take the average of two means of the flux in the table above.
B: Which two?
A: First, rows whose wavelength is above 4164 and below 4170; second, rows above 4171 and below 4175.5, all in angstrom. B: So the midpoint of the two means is 10.7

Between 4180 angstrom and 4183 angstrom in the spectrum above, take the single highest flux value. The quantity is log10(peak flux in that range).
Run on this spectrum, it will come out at 1.01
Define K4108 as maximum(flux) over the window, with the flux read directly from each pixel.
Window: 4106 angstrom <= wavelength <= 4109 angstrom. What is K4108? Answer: 8.68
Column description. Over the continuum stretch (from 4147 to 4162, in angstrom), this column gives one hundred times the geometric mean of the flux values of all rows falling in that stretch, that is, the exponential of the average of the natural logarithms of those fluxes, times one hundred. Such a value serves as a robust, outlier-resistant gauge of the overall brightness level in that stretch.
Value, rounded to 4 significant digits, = 1030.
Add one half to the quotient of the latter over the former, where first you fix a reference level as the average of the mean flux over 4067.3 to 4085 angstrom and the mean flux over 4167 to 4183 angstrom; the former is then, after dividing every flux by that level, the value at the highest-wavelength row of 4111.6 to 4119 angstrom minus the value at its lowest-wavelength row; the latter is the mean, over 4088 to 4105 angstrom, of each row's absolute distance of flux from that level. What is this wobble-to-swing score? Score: 15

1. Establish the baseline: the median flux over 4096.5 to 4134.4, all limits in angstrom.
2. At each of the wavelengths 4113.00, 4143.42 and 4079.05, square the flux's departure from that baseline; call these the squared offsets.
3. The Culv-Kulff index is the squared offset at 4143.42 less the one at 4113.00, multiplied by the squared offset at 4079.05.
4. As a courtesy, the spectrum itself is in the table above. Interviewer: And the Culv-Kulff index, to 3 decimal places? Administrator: 0.000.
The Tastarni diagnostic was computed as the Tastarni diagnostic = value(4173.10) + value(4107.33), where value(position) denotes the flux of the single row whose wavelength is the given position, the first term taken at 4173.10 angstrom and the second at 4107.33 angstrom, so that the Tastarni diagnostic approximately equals 19.4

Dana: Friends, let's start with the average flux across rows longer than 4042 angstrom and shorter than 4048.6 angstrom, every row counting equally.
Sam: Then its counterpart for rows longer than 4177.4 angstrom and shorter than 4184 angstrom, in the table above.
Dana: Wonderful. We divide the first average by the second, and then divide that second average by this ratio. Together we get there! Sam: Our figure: 9.9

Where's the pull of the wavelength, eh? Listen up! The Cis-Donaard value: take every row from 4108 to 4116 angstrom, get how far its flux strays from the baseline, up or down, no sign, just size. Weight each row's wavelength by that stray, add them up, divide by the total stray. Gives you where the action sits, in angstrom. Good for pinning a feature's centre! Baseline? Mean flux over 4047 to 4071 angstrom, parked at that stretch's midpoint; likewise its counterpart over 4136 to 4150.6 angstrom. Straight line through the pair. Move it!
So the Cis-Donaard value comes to 4110.9 angstrom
